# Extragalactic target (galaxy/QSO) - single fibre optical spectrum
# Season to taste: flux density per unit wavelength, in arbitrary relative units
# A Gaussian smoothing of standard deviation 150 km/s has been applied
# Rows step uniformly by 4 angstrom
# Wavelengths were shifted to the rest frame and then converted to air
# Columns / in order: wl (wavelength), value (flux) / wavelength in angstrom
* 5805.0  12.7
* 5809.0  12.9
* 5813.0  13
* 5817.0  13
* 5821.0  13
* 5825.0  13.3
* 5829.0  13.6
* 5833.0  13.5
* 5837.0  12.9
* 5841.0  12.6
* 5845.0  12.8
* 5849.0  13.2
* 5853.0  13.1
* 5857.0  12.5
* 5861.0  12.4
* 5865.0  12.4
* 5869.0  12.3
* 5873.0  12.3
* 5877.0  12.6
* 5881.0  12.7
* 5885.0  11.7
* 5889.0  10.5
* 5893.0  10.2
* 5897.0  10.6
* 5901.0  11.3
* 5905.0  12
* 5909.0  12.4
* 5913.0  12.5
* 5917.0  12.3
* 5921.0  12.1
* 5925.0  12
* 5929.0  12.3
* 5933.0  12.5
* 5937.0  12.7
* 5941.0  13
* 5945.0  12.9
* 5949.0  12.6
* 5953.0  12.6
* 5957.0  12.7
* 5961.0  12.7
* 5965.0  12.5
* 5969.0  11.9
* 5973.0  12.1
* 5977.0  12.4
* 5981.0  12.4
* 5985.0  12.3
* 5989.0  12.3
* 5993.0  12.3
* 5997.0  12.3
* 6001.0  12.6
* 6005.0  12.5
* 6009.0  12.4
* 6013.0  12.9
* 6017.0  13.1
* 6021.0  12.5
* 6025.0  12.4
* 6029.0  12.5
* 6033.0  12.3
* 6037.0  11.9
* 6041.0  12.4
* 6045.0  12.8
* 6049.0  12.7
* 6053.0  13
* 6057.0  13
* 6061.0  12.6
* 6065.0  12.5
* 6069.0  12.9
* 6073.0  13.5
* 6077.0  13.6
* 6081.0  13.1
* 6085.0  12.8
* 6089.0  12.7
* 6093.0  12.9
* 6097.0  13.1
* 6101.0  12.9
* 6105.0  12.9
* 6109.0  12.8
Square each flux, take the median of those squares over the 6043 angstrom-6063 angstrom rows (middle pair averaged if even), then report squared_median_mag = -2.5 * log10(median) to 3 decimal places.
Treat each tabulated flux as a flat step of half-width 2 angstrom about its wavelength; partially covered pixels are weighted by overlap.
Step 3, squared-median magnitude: -5.536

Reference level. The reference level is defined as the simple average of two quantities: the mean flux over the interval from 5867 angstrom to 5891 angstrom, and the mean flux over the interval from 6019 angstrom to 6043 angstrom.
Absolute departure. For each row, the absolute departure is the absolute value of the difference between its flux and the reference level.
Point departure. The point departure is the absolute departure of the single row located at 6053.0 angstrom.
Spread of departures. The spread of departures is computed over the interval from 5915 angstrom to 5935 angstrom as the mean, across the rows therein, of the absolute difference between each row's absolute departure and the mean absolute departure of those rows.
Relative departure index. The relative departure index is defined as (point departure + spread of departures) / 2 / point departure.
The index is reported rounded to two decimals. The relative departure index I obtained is 0.54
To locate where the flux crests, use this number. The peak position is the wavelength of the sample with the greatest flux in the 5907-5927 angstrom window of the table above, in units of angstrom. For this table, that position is 5913.0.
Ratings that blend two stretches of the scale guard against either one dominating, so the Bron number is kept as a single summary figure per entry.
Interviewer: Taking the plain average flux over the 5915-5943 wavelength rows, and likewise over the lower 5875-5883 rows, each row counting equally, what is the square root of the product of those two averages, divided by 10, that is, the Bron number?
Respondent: 1.25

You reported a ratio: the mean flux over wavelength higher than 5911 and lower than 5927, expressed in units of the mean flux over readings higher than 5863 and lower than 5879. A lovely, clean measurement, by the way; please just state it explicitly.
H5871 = 0.99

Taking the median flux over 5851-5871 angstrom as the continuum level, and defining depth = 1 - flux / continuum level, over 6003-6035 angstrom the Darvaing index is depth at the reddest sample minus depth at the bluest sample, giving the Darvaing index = 0.016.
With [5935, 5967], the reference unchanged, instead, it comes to 0.016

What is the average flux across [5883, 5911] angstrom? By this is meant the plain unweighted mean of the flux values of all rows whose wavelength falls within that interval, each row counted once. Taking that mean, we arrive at 11.2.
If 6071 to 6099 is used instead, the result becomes 13.1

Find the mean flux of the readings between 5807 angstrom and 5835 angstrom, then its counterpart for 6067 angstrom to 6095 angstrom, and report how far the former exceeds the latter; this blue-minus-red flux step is 0.11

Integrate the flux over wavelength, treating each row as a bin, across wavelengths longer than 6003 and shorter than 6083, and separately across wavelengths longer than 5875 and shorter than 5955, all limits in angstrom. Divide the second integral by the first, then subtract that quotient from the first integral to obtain 1017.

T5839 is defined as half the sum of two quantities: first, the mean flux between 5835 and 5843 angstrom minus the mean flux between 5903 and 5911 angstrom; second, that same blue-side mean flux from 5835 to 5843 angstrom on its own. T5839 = 6.65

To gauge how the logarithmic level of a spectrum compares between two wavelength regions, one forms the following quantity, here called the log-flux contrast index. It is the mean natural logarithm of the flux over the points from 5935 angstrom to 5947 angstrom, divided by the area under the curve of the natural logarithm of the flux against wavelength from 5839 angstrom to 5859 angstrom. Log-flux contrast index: 0.050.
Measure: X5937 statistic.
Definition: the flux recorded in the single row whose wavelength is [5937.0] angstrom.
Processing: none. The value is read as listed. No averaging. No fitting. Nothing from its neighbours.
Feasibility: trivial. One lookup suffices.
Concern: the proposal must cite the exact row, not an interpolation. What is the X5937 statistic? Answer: 12.7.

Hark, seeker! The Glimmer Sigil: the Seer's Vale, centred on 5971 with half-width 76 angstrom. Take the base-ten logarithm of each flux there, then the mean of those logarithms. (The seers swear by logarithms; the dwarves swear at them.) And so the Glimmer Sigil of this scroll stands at 1.09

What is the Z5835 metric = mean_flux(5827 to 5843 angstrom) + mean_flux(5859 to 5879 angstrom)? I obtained 25.55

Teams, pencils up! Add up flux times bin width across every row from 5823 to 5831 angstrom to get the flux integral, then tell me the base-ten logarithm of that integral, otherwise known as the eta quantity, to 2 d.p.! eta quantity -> 2.03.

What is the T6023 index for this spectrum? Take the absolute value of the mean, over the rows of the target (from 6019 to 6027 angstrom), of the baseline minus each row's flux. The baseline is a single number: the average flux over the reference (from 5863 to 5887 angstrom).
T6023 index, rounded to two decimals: 0.12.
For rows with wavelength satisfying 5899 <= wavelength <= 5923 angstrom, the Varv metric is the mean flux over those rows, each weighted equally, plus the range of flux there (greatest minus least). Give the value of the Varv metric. 13.3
